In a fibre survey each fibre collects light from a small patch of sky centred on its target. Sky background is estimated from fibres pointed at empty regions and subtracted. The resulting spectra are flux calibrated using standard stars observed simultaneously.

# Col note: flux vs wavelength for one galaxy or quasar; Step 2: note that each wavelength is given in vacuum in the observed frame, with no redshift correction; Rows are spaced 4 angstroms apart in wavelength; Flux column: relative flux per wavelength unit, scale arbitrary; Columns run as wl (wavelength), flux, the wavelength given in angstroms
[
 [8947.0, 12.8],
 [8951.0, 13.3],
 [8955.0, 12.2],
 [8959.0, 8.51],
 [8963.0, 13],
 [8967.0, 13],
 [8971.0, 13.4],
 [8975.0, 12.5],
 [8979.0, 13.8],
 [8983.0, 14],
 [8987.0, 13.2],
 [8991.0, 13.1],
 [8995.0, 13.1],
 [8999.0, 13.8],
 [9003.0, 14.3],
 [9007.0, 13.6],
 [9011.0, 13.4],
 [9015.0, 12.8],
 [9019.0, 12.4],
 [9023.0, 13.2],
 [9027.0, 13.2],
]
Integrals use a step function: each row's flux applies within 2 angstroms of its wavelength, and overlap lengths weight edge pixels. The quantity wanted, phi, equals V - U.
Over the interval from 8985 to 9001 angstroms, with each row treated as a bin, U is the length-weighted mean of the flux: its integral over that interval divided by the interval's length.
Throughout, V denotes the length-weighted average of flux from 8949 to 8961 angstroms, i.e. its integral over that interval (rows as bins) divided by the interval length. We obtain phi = -2.0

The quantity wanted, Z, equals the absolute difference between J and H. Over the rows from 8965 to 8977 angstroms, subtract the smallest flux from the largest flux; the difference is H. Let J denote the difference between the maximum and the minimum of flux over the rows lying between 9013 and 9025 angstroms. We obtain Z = 0.1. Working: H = 0.9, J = 0.8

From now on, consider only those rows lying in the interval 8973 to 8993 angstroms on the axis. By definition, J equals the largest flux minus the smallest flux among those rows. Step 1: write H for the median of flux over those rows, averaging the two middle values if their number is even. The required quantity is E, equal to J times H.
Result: 20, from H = 13.2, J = 1.5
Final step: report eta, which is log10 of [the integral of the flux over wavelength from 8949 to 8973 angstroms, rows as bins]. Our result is 2.47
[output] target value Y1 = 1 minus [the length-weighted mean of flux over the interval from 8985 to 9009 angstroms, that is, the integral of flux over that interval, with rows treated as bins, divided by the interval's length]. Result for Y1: -12.5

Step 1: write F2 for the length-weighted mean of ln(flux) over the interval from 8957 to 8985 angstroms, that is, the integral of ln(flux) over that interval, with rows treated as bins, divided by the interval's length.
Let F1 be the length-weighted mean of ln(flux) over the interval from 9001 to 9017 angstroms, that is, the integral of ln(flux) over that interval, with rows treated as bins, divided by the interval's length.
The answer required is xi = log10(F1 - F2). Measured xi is -1.1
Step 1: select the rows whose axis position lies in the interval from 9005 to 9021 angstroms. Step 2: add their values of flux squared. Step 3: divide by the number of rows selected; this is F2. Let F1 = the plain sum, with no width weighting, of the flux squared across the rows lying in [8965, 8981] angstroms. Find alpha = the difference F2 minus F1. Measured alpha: -525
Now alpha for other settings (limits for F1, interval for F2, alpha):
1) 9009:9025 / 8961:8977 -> -503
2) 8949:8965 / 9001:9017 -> -384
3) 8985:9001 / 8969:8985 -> -527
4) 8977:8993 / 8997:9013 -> -542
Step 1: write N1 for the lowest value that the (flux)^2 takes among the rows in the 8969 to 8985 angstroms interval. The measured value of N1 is 156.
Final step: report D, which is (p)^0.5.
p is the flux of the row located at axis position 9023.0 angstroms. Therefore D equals 3.63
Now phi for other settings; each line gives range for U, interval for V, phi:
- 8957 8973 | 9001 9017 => 1.5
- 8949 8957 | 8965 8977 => 0.2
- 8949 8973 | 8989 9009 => 1.3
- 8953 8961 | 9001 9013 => 3.4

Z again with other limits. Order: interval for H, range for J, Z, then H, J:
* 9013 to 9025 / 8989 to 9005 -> 0.4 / 0.8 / 1.2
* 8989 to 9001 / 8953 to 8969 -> 3.8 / 0.7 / 4.5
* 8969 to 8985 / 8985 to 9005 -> 0.3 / 1.5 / 1.2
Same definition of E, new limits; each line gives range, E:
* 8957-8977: 64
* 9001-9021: 25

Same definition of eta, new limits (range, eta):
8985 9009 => 2.51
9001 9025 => 2.50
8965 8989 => 2.50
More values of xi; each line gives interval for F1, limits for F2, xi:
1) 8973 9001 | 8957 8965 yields -0.6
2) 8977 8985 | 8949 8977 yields -0.9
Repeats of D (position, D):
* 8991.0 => 3.62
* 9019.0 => 3.52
